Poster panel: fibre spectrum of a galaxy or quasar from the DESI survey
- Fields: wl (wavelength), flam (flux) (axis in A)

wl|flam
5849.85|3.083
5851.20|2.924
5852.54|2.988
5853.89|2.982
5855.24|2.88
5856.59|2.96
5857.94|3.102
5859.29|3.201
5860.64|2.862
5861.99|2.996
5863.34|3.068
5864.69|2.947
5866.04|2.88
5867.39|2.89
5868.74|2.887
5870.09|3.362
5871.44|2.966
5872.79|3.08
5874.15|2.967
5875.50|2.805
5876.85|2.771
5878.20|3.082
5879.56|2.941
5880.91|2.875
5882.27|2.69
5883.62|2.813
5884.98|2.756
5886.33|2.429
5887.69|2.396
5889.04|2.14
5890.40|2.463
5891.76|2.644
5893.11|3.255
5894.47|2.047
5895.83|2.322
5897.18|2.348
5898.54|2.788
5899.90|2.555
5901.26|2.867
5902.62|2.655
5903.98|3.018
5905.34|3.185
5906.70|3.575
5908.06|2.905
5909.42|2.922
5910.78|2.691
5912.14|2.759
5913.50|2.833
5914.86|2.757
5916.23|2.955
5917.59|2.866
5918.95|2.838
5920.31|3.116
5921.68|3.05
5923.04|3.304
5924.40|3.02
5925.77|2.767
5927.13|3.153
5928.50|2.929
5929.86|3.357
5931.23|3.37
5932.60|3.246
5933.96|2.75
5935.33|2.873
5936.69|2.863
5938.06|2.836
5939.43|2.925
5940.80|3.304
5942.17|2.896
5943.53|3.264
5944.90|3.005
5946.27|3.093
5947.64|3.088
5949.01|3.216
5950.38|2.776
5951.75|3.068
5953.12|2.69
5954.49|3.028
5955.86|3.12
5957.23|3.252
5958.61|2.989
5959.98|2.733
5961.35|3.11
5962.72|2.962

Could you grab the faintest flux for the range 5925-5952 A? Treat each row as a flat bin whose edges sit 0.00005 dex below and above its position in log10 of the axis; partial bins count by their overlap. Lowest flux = 2.75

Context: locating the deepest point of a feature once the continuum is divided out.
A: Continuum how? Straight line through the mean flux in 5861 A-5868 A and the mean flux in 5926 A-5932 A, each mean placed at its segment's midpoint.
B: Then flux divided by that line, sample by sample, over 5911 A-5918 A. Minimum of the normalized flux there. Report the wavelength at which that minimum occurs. 5914.86 A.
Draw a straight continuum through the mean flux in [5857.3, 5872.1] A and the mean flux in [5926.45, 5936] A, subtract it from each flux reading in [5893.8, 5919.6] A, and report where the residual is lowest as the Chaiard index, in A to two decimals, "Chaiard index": 5894.47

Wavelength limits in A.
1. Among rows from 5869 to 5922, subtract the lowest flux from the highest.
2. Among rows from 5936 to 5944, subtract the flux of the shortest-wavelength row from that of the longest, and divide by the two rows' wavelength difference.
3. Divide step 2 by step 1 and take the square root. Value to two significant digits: 0.20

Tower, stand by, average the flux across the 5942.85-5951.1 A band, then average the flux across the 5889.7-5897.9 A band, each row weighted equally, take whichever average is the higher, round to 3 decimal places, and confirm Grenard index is 3.074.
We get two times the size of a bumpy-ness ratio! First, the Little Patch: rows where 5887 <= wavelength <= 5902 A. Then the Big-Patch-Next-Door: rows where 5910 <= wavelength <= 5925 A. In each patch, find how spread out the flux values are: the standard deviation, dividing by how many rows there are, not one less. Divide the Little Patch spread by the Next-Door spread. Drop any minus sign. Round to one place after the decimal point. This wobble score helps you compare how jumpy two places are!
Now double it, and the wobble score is 3.8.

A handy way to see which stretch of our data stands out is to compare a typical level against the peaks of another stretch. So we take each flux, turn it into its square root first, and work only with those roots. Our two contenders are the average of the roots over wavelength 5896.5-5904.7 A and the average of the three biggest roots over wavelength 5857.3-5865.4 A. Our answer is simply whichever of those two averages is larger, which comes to 1.77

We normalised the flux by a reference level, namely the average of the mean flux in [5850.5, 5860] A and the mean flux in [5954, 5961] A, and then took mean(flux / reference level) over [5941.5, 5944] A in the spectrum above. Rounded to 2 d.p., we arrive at 1.02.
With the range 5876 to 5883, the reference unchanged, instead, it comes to 0.95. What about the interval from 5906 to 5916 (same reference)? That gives 0.97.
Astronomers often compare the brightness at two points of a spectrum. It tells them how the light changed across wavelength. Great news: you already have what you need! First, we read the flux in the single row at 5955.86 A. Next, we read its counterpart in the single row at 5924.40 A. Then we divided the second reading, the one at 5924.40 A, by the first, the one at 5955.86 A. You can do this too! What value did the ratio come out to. 0.97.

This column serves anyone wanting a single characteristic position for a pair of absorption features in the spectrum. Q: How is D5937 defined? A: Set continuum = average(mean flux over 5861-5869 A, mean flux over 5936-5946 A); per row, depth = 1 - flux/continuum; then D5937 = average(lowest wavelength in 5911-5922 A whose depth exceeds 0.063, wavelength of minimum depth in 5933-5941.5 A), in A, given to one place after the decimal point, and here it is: 5926.5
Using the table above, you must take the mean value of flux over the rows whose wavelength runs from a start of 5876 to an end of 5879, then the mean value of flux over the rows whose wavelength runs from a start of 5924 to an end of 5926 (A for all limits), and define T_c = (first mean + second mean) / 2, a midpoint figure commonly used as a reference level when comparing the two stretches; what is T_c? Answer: 2.91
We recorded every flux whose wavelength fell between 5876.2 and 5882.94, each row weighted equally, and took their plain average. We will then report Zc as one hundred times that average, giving 287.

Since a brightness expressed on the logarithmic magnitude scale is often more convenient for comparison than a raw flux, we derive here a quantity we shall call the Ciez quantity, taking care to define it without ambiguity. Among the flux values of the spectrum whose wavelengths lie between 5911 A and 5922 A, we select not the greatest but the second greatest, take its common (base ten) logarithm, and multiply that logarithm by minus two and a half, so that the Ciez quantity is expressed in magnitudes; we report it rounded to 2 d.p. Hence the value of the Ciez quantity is -1.21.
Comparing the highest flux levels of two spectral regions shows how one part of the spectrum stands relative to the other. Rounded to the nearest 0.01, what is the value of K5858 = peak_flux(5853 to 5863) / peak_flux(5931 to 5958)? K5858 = 0.95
